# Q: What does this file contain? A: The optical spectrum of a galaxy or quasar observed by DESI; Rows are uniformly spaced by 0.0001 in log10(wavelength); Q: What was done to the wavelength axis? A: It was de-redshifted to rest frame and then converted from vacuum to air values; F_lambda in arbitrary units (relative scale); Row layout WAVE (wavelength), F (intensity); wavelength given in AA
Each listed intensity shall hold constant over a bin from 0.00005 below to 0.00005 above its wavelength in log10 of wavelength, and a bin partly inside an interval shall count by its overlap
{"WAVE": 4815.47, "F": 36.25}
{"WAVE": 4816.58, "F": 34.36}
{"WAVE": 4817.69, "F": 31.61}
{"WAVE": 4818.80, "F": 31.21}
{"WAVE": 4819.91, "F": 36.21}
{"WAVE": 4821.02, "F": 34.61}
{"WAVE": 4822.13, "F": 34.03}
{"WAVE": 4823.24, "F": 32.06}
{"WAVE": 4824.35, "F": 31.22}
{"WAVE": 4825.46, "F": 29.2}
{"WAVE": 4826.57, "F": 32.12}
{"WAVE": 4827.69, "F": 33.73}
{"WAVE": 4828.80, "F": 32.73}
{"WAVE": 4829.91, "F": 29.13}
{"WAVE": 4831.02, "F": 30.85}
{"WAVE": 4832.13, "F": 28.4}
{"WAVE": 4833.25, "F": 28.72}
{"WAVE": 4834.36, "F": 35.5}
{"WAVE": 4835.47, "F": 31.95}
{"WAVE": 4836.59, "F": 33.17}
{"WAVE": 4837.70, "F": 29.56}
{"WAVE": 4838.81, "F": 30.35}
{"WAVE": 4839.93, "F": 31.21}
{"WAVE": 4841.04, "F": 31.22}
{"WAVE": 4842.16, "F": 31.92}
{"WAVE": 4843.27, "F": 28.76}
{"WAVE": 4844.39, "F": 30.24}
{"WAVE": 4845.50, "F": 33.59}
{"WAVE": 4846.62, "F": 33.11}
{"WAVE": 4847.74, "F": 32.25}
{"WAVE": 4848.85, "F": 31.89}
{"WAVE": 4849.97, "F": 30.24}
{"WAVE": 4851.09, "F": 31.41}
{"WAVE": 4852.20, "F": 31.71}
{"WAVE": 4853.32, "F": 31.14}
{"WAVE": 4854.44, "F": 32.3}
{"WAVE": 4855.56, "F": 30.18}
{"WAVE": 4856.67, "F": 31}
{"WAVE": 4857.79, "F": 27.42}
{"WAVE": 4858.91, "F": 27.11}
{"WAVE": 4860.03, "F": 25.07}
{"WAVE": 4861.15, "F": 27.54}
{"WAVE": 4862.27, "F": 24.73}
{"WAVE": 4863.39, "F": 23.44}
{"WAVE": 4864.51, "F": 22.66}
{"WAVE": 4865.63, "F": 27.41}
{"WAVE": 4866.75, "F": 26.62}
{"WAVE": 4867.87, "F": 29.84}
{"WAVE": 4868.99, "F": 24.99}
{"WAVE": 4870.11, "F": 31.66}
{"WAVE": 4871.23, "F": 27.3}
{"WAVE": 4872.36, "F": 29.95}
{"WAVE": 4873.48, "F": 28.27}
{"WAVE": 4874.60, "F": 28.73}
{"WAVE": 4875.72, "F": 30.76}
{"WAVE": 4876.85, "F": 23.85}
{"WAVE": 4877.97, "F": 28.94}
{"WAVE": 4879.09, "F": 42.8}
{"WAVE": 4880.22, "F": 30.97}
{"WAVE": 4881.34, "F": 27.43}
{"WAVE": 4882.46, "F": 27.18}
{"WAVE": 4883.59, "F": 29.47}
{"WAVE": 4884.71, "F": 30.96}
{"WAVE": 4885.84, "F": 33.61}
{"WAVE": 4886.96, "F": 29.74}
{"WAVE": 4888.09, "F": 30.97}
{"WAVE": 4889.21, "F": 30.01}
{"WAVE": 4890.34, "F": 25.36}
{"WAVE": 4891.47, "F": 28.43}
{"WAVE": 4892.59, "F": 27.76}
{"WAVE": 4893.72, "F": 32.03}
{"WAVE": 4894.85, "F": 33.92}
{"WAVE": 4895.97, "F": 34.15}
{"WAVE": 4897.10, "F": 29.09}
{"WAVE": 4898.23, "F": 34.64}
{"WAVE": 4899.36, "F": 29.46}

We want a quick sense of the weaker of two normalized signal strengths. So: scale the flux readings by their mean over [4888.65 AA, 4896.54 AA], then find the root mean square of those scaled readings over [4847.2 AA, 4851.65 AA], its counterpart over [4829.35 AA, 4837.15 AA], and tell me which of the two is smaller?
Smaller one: 1.03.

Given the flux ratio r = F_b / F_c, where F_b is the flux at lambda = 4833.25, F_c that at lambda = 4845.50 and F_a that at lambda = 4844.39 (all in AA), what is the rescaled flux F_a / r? 35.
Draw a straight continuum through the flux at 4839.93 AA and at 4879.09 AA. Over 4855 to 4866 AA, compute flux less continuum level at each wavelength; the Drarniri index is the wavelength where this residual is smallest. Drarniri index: 4864.51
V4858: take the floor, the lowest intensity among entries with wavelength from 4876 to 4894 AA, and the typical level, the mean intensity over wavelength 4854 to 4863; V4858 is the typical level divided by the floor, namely 1.18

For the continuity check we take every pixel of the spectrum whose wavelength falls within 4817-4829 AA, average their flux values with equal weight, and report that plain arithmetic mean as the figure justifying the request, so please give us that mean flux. 32.6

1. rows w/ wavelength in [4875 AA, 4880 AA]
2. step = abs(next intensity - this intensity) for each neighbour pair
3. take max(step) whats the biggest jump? 14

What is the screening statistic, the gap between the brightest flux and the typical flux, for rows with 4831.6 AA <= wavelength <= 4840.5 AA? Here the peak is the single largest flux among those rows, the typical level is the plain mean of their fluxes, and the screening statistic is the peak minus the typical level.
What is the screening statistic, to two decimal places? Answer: 4.39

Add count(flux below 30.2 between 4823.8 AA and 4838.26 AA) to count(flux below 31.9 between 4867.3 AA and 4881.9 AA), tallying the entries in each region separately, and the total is 17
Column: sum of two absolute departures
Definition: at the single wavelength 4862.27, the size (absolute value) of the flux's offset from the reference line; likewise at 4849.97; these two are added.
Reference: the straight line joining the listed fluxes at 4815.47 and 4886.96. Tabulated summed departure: 10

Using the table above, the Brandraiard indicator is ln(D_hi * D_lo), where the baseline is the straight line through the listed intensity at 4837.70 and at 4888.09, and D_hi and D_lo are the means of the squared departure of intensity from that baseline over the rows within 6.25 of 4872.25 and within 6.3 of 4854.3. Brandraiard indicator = 4.03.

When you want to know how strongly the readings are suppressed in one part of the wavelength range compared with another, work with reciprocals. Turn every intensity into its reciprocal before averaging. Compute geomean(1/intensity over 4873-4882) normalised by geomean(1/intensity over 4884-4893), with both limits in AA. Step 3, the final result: 0.99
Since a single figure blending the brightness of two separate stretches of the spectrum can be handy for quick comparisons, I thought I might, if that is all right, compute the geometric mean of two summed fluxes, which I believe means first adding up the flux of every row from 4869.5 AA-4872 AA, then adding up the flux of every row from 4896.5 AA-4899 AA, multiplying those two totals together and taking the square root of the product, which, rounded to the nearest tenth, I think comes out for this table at 61.3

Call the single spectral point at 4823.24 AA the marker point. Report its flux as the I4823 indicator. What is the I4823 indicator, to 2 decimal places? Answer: 32.06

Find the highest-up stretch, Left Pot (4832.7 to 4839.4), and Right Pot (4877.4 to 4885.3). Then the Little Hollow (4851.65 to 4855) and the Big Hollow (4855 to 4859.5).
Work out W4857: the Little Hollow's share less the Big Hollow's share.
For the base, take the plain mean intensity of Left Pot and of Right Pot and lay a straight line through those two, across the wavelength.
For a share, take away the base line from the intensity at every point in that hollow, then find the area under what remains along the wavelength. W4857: 12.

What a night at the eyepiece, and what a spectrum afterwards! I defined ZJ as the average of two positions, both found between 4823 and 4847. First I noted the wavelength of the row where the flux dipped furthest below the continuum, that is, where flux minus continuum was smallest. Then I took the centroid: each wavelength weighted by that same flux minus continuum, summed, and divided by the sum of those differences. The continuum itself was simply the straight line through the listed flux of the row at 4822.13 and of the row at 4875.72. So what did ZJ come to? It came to 4832.6 AA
